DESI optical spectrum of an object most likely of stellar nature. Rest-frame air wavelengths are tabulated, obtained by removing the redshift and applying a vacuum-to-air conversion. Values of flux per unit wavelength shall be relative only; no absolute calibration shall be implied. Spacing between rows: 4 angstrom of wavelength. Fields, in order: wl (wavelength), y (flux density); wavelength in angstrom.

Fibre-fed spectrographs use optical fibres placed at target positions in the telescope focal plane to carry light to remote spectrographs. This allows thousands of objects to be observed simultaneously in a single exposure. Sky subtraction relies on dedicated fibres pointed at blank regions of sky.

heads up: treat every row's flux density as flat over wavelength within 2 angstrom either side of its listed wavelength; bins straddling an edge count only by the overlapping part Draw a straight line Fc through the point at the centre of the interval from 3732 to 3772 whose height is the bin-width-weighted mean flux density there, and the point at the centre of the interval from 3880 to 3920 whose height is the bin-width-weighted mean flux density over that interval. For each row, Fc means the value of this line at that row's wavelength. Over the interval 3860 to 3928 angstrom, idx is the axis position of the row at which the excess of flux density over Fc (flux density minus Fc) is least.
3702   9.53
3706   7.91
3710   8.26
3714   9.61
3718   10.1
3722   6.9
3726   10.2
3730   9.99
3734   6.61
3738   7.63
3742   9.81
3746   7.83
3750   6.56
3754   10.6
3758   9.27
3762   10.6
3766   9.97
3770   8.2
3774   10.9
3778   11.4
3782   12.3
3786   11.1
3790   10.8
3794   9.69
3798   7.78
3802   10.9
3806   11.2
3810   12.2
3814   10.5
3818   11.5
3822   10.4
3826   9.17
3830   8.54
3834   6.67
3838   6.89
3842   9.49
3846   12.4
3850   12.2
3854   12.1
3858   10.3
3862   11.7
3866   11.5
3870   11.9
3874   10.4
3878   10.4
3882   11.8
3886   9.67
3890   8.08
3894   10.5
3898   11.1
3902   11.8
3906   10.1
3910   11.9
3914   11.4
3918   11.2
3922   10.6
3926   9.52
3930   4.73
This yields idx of 3890 angstrom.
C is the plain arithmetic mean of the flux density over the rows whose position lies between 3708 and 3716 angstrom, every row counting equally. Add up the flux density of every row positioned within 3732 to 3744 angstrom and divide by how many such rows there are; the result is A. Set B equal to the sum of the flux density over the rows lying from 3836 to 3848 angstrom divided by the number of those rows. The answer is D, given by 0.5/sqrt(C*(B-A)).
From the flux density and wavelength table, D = 0.133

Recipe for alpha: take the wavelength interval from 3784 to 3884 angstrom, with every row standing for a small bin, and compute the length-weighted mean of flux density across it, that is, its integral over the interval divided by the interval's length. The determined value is 10.5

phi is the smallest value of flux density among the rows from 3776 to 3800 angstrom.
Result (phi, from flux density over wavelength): 7.78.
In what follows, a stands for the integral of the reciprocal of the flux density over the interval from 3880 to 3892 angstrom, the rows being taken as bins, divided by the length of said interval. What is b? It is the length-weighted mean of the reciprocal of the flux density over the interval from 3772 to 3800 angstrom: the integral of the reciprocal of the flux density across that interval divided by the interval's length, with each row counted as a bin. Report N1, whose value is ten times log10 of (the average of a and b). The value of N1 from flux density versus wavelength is -10.0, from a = 0.10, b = 0.096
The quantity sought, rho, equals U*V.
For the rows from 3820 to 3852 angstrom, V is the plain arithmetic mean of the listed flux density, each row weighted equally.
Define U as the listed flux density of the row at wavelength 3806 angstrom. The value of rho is 106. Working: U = 11.2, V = 9.5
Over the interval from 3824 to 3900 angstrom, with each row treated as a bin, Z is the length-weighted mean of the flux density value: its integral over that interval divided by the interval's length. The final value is 10.3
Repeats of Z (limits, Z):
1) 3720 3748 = 8.4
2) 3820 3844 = 8.5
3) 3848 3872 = 11.6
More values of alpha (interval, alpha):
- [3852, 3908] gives 10.8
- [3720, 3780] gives 9.1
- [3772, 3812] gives 10.8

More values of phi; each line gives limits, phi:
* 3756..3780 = 8.2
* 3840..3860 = 9.49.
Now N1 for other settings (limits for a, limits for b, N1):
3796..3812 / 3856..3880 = -10.2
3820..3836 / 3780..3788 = -9.9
